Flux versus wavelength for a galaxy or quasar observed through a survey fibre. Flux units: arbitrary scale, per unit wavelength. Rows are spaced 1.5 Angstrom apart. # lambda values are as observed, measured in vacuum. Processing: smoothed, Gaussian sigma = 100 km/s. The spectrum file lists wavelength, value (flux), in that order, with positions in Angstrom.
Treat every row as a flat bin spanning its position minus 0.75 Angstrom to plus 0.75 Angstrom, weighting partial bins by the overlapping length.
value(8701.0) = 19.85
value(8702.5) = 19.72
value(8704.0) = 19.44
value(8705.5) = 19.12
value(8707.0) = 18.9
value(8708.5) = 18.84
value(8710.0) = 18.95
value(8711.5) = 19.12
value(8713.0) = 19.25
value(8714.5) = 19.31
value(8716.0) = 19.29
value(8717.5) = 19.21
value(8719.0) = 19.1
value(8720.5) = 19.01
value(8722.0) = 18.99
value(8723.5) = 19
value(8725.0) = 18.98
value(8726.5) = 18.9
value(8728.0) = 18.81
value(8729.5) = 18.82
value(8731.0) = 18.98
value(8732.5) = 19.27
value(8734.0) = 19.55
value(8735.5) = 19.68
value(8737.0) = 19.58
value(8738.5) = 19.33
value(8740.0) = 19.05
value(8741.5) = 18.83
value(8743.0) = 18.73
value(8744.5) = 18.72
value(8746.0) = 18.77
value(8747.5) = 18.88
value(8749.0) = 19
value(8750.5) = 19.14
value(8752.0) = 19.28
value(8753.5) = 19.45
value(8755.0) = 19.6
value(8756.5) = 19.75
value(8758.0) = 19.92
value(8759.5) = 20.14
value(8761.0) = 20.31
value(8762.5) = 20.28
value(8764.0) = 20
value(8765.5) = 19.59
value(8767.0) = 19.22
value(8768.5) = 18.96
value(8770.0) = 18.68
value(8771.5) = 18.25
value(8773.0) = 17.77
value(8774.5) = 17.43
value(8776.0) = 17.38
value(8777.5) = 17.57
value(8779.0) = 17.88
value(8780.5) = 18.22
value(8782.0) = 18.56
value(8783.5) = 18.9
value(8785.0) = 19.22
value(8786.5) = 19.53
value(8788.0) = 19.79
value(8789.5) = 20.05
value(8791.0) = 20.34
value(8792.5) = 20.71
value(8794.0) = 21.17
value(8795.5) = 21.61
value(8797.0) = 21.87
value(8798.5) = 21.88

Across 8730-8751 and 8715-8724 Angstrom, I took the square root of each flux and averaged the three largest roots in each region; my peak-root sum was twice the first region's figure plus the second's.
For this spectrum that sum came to 13.2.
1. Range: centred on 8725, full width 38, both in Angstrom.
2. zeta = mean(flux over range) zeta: 19.10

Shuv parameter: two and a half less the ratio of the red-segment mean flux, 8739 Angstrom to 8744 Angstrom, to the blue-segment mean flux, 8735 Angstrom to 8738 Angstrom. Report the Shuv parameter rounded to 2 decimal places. 1.54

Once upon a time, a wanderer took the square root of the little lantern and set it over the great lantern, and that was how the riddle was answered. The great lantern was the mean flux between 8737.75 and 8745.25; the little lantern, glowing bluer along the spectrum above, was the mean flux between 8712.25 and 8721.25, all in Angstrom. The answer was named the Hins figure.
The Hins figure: 0.231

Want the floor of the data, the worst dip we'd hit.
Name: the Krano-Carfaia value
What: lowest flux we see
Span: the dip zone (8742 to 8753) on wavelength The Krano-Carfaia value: 18.72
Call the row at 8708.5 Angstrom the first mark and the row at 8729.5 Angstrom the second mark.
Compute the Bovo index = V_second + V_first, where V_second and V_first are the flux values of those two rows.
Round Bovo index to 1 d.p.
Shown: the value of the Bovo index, 37.7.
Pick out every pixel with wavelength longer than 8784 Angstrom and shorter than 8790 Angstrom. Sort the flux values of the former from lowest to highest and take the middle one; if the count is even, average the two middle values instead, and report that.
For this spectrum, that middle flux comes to 19.7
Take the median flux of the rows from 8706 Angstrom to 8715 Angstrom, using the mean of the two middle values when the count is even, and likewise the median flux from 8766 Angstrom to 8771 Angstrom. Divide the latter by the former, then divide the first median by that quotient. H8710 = 19.11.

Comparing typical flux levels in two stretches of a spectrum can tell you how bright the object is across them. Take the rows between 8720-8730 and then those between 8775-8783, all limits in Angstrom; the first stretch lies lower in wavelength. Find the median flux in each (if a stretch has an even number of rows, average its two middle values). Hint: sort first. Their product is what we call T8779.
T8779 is 339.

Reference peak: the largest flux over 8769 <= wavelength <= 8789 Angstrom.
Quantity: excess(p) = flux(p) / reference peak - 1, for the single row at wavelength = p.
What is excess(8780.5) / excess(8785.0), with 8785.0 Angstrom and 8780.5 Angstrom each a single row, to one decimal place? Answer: 2.8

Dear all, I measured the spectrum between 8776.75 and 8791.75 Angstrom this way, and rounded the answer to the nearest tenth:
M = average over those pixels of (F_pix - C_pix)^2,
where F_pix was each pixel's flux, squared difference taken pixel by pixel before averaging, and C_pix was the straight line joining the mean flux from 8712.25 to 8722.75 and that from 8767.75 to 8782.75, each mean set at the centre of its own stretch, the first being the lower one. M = 2.2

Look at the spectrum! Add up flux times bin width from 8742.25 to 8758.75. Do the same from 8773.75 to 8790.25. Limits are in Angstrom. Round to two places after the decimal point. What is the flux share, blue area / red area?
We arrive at 1.03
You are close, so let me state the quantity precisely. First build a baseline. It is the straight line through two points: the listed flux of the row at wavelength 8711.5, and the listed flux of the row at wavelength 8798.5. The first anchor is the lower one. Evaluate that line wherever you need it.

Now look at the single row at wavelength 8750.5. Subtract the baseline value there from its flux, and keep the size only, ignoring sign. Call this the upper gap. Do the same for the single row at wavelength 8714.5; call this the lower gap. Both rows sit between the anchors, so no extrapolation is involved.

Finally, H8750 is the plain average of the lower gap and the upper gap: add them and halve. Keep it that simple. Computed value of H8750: 0.66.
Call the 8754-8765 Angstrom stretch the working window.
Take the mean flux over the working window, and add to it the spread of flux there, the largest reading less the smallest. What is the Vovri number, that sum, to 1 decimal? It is 20.7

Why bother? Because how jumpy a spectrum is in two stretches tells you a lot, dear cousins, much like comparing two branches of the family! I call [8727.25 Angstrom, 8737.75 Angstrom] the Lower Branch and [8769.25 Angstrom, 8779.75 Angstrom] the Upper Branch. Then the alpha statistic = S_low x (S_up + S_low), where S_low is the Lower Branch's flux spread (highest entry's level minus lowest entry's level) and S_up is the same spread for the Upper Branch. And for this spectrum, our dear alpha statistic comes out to 1.9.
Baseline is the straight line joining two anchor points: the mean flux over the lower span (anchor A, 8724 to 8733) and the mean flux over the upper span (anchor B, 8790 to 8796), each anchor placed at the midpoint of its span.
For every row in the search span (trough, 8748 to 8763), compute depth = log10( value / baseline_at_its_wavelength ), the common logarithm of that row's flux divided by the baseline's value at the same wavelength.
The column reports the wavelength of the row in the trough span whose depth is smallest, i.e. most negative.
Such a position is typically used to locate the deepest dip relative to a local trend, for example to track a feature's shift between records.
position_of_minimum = 8749.0 Angstrom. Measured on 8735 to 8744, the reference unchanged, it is 8743.0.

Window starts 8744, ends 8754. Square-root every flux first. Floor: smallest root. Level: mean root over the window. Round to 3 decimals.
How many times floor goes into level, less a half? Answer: 0.508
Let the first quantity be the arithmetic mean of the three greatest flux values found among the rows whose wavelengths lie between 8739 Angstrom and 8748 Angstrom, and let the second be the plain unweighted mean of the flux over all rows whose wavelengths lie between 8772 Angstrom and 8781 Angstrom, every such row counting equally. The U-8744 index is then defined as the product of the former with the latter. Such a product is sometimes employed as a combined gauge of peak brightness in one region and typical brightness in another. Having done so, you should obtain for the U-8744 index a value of 335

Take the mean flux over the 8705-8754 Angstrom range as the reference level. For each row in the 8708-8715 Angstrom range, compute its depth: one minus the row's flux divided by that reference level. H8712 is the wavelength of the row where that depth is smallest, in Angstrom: 8714.5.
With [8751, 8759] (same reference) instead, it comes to 8758.0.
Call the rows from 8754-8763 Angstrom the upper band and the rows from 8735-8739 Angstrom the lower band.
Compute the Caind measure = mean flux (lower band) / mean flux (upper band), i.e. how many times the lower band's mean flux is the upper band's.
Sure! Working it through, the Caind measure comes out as 0.98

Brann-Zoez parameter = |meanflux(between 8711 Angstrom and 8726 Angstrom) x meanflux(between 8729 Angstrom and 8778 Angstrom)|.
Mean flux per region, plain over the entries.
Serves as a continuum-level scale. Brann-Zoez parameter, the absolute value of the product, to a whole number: 365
